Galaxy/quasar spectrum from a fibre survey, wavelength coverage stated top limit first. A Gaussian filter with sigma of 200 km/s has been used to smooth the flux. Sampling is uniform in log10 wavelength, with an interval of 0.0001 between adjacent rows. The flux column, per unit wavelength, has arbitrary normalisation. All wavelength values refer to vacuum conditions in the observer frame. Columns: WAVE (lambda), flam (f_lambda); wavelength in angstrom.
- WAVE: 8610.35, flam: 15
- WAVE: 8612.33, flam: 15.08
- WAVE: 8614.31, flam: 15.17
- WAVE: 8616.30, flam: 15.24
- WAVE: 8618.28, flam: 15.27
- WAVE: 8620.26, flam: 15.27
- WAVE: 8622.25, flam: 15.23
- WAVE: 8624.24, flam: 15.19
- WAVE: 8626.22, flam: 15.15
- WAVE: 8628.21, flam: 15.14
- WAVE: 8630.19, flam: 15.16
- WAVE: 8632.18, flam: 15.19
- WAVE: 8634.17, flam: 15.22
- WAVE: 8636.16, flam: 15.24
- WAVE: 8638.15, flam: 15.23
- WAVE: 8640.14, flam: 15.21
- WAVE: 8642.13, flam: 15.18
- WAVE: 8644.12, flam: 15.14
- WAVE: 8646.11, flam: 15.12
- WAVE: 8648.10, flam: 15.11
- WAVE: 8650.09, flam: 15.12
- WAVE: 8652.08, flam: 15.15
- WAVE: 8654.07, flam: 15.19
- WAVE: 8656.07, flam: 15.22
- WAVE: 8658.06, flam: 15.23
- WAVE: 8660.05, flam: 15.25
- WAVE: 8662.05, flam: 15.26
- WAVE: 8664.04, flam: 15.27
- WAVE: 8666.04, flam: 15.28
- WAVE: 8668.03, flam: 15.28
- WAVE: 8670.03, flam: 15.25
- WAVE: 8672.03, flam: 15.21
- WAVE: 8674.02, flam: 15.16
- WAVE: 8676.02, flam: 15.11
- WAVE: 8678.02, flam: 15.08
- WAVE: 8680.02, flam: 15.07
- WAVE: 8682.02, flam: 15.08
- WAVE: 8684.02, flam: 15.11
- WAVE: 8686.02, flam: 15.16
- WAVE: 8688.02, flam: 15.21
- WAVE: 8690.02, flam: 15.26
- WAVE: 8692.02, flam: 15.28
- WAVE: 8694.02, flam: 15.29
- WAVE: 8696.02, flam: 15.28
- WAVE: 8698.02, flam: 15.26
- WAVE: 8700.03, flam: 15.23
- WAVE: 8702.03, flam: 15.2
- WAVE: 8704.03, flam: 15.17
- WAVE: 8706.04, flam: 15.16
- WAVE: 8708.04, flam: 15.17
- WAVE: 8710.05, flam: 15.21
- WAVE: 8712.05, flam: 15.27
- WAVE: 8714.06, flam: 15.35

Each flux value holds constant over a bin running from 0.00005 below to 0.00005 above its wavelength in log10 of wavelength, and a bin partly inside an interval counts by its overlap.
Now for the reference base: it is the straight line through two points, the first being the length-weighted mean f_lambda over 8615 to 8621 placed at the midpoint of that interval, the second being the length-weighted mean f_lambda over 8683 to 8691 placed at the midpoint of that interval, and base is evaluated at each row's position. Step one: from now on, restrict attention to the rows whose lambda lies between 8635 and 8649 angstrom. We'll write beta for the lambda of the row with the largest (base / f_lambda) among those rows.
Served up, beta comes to 8648.10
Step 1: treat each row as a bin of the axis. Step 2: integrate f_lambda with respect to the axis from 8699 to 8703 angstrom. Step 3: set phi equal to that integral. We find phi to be 60.8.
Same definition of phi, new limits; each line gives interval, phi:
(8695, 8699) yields 61.2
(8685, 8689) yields 60.7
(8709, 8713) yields 61.0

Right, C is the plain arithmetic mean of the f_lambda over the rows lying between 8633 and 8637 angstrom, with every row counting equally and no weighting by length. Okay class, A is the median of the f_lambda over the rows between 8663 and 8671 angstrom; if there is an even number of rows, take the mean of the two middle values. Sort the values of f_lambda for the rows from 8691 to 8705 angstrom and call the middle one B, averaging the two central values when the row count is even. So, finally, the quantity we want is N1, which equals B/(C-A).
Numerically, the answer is -339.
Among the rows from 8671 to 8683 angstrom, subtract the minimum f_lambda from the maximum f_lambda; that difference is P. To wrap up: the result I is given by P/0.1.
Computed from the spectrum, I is 1.4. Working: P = 0.14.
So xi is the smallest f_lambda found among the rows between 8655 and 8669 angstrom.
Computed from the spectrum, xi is 15.22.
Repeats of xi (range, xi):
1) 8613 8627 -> 15.15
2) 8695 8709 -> 15.16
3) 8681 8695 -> 15.08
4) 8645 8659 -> 15.11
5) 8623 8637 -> 15.14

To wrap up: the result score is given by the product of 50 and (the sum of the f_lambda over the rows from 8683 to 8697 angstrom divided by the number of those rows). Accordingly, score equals 761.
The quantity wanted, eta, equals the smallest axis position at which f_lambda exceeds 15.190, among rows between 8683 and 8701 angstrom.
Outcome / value 8688.02 angstrom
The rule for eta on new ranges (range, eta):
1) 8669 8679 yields 8670.03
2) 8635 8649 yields 8636.16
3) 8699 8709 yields 8700.03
